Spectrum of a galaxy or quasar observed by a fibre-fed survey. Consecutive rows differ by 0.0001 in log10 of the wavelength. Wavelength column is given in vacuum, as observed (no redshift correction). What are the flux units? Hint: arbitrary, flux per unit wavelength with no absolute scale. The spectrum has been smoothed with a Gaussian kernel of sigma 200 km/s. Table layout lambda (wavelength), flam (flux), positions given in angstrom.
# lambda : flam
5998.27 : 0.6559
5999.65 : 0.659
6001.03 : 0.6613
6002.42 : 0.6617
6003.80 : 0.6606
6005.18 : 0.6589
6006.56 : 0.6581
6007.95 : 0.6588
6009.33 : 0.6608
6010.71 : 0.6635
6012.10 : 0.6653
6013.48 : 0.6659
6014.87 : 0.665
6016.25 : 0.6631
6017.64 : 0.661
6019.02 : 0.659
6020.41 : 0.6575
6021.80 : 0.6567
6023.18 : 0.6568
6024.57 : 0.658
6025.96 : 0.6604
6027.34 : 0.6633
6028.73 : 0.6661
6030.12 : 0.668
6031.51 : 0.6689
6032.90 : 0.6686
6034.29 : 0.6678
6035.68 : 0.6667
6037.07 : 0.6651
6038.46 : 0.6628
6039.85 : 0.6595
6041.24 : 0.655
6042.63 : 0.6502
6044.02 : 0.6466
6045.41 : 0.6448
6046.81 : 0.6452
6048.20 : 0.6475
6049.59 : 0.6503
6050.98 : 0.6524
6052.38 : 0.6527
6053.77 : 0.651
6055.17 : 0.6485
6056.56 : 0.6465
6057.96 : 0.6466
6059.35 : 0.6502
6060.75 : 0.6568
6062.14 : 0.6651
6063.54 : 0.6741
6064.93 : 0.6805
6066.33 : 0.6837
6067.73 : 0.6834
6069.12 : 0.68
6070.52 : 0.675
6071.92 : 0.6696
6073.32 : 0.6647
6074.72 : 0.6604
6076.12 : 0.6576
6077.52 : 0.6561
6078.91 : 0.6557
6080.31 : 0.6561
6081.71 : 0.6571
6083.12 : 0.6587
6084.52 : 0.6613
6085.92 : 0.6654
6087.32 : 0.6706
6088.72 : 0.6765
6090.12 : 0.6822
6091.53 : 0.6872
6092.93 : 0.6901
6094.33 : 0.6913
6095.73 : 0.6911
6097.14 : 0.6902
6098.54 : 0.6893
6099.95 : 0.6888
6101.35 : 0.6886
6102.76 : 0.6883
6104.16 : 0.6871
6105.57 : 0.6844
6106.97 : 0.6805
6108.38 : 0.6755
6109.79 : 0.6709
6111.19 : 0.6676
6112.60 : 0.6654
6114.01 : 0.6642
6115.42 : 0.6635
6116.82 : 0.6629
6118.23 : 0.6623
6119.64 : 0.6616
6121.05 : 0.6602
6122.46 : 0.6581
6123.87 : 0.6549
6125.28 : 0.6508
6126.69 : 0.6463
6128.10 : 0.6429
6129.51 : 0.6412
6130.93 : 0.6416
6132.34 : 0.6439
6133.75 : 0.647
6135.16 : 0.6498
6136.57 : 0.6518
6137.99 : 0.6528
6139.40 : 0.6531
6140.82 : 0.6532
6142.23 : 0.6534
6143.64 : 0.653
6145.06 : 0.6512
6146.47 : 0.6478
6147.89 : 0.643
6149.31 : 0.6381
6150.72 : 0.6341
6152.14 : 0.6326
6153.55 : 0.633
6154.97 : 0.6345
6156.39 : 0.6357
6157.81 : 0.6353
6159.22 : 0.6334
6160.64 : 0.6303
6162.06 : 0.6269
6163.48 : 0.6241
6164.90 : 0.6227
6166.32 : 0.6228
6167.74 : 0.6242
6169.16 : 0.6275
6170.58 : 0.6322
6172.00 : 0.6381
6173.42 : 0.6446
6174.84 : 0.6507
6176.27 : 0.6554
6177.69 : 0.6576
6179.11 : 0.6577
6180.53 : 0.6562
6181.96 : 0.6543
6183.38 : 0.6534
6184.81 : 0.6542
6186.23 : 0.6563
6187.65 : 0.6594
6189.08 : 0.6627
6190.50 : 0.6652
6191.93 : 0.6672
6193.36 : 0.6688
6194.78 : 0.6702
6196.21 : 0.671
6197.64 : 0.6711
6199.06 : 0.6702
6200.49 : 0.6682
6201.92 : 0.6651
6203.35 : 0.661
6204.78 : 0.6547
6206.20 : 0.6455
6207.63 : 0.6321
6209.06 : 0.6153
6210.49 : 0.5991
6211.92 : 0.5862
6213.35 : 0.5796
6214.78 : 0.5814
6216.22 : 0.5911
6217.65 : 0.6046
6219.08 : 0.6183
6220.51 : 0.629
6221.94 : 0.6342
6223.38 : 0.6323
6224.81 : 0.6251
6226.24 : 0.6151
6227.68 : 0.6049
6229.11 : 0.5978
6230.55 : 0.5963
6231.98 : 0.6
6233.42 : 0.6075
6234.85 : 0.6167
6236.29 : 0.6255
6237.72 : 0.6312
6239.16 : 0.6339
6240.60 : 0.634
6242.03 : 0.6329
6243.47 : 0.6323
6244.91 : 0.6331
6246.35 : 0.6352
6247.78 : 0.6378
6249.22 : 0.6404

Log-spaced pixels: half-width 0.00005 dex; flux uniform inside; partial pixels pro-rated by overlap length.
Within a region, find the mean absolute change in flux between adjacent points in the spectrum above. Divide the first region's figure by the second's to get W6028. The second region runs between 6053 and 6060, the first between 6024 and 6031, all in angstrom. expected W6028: 1.2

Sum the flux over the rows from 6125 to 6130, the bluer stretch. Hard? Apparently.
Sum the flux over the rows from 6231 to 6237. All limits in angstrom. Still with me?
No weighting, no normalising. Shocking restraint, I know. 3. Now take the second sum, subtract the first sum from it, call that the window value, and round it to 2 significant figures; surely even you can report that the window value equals -0.13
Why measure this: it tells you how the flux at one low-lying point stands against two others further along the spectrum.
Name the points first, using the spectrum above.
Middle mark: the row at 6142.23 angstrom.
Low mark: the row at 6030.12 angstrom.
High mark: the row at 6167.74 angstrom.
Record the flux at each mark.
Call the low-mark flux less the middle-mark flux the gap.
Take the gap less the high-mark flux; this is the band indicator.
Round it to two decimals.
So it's -0.61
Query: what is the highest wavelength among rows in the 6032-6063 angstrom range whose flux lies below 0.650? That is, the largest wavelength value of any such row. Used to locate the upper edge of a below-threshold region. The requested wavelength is 6057.96 angstrom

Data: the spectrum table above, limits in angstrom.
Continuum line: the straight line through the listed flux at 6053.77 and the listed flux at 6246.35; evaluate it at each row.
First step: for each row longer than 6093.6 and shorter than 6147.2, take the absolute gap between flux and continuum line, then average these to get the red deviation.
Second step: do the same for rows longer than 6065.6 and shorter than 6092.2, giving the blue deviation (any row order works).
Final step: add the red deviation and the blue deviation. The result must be 0.038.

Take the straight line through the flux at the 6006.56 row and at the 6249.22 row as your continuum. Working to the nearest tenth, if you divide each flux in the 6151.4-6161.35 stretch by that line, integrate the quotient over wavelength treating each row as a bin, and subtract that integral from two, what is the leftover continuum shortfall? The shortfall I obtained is -7.7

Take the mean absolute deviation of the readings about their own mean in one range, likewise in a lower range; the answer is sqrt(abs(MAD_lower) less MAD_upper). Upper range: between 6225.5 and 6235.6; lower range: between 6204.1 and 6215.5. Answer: 0.136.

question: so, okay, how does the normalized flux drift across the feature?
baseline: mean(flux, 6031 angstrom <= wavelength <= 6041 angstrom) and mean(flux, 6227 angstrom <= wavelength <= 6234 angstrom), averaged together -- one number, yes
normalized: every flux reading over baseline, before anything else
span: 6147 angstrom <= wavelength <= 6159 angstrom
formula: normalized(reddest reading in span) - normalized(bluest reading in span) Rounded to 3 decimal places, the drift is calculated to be -0.012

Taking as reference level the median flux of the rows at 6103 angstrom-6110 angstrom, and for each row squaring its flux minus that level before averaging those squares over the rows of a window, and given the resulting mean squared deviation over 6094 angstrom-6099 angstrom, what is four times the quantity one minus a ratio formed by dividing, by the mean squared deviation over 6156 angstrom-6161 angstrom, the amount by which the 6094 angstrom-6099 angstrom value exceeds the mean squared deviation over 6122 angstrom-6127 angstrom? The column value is 5.3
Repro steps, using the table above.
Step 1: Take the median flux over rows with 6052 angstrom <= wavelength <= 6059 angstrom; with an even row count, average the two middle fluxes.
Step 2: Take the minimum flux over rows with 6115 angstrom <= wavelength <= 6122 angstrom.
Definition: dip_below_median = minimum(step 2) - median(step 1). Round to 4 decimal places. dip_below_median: 0.0117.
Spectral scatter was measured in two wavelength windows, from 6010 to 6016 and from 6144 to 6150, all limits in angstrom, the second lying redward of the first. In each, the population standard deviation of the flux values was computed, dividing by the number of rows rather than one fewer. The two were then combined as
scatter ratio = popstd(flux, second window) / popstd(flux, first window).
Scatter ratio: 5.6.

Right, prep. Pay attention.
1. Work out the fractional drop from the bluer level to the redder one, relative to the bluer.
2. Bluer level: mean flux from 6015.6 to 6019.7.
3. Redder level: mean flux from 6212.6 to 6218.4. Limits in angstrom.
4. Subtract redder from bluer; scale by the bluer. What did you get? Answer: 0.11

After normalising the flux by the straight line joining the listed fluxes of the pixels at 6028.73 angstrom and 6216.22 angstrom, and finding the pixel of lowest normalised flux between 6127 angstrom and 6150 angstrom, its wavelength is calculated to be 6129.51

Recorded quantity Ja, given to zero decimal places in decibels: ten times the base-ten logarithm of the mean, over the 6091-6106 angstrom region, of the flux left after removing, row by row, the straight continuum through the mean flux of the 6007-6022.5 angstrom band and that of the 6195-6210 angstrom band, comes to -15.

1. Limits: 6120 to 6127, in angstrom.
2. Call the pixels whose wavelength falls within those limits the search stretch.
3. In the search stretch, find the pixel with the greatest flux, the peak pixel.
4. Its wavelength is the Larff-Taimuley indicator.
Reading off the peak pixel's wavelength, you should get 6121.05 angstrom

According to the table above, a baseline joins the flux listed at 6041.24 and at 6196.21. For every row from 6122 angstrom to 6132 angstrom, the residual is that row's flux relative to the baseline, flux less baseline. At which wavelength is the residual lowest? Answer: 6129.51 angstrom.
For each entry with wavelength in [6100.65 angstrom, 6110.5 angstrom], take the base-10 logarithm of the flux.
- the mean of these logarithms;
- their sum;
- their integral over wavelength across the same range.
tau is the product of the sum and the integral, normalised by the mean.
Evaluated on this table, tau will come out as -11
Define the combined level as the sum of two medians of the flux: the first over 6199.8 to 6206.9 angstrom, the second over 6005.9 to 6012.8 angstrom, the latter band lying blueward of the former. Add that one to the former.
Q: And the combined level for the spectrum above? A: 1.32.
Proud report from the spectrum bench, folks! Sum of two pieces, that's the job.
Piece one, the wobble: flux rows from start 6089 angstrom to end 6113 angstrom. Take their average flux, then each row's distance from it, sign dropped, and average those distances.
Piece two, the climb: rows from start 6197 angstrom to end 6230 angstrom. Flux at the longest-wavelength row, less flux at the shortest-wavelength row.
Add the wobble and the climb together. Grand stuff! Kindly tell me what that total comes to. -0.07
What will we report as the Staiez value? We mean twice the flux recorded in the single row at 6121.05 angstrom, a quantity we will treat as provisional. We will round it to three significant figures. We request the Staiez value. 1.32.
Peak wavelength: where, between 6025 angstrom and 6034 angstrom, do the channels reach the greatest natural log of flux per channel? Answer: 6031.51 angstrom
